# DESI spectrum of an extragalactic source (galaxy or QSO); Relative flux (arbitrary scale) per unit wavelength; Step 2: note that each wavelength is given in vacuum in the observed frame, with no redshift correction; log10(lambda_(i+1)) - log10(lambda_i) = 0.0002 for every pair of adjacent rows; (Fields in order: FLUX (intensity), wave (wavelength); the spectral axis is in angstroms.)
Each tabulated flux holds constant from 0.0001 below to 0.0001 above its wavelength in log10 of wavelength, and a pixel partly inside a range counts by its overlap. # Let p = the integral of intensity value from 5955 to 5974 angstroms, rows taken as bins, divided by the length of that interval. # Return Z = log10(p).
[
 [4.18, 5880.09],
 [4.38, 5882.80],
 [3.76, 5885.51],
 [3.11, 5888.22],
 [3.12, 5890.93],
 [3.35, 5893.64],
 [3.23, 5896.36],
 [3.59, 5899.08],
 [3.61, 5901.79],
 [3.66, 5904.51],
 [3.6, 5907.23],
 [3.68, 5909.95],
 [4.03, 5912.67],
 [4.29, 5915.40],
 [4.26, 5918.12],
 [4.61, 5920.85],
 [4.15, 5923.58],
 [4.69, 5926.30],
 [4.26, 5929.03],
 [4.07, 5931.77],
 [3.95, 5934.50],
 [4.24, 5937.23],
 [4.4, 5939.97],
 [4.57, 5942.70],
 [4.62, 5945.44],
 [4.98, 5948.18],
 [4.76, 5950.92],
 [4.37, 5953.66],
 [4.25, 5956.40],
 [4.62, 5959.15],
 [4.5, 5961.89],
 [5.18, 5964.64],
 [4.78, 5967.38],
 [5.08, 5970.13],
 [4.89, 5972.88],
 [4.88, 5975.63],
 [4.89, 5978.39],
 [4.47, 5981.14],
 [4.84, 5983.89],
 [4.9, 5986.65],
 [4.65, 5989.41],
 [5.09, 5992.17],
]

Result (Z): 0.677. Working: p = 4.76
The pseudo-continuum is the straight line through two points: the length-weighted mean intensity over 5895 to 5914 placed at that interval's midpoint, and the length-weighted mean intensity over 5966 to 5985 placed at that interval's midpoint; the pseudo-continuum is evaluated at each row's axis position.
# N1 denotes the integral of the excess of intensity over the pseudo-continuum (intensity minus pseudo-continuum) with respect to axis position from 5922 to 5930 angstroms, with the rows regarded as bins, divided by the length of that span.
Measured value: 0.4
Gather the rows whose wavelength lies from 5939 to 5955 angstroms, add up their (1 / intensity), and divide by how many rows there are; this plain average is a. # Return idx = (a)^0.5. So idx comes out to 0.466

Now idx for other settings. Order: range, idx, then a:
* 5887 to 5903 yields 0.549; 0.30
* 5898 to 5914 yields 0.521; 0.27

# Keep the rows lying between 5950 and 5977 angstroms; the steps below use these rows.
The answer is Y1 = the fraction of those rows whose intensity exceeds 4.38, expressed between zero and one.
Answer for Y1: 0.8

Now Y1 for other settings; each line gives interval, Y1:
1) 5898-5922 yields 0.1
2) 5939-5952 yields 1.0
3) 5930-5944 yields 0.4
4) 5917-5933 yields 0.3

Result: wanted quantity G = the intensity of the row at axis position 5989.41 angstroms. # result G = 4.65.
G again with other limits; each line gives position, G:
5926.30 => 4.69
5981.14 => 4.47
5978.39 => 4.89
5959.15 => 4.62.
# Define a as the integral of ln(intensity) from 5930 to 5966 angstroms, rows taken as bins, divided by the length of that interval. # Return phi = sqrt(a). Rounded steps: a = 1.50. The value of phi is 1.23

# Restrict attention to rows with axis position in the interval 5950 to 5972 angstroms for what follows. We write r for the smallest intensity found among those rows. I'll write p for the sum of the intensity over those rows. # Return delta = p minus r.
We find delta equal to 33.3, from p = 38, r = 4.25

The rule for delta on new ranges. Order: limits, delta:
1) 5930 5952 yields 31.6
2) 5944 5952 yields 9.7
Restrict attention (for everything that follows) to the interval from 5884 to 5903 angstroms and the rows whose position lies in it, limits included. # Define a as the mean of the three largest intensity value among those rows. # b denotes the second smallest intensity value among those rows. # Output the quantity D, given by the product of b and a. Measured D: 11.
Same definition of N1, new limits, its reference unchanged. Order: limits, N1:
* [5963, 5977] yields 0.2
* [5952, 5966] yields 0.0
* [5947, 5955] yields 0.3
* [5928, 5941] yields 0.0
